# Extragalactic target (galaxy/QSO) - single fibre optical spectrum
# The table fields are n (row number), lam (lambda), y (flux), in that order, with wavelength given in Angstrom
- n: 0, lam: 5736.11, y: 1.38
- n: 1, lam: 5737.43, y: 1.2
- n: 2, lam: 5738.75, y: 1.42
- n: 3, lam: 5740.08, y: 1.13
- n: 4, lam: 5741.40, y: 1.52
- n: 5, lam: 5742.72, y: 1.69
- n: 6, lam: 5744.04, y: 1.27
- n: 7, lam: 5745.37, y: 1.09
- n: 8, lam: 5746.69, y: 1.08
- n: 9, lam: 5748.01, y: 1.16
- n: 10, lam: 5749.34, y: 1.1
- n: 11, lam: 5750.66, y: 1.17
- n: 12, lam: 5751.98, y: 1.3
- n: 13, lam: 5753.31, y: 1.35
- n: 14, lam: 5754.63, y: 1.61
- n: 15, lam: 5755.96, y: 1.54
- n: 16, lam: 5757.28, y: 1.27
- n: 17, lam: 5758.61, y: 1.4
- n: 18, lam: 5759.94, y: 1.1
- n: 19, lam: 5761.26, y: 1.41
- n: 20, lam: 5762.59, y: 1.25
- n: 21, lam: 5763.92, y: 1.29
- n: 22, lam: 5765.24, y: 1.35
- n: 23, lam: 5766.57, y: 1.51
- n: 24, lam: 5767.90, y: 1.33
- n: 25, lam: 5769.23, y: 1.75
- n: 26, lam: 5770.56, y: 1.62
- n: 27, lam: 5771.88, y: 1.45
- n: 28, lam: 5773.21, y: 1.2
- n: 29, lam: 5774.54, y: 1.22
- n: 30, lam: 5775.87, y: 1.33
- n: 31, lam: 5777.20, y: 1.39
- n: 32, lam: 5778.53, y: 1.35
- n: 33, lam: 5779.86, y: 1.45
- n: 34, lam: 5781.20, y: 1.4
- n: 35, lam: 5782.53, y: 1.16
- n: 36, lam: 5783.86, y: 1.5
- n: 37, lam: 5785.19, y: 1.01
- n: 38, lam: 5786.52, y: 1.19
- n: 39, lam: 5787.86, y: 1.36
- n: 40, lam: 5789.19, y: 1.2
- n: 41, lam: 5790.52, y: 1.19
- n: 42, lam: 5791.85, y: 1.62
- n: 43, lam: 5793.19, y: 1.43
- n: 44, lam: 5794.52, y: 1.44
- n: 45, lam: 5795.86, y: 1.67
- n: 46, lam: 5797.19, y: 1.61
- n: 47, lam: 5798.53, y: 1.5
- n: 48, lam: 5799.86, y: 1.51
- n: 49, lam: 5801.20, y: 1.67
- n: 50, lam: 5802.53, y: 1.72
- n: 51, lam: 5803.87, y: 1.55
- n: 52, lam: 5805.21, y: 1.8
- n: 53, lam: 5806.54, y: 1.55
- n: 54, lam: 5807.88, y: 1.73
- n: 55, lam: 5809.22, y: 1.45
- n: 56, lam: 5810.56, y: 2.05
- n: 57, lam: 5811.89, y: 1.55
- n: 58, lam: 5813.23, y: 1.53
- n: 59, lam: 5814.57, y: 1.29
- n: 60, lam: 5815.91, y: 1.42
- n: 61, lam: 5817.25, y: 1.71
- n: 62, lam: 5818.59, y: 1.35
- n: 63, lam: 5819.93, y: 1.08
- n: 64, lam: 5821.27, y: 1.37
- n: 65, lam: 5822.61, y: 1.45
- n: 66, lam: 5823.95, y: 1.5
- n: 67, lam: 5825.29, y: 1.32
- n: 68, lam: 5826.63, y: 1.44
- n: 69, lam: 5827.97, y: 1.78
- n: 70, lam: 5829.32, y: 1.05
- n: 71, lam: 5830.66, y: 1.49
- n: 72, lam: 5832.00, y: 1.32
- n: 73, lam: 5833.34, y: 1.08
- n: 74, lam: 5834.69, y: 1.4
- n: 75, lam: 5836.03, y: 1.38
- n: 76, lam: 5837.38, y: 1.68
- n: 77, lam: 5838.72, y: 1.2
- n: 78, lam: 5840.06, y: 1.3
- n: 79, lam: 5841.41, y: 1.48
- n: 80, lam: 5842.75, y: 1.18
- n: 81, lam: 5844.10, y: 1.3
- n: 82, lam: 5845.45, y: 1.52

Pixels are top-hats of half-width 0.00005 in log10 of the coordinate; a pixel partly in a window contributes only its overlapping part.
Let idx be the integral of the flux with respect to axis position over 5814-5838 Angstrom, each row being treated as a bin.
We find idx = 33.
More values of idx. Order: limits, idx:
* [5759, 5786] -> 37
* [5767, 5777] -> 14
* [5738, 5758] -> 26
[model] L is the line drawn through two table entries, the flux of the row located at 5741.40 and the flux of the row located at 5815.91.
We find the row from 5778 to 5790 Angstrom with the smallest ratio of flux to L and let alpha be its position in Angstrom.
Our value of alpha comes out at 5785.19 Angstrom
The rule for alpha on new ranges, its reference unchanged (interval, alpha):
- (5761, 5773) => 5762.59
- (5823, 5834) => 5829.32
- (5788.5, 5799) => 5790.52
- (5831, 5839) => 5833.34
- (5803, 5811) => 5809.22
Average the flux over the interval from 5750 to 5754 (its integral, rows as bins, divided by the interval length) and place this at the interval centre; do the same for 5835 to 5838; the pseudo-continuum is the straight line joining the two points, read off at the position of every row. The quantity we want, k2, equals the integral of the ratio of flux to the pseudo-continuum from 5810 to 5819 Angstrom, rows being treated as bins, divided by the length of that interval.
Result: 1.07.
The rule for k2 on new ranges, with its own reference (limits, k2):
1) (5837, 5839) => 0.96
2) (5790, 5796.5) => 1.06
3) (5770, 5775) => 1.03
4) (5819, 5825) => 0.92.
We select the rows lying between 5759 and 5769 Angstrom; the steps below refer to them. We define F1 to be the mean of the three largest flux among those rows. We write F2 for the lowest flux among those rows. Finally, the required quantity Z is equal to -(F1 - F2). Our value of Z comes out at -0.32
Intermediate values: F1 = 1.423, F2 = 1.1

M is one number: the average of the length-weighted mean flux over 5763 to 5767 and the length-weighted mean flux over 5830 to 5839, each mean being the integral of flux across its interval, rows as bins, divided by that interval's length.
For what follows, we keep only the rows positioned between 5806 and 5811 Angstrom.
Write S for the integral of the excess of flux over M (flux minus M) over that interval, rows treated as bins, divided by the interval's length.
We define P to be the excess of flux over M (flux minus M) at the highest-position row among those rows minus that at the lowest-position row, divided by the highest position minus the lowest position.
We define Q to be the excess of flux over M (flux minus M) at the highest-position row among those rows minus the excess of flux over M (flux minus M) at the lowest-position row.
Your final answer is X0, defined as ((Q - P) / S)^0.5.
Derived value 1.1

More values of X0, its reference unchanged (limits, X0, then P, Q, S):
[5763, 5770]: 2.3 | 0.09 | 0.46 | 0.07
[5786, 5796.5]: 4.7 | 0.05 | 0.48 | 0.02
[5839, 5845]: 0.0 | 0.00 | 0.00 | -0.05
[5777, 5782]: 0.6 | 0.00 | 0.01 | 0.02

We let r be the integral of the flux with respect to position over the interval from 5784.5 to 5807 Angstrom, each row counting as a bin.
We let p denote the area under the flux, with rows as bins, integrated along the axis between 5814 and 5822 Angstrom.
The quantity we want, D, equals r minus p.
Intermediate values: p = 11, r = 33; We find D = 22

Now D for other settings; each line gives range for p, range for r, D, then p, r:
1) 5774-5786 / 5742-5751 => -5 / 16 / 11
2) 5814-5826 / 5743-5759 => 4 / 17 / 21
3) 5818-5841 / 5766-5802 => 19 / 31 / 51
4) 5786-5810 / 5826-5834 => -25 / 36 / 11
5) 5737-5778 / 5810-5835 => -19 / 55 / 36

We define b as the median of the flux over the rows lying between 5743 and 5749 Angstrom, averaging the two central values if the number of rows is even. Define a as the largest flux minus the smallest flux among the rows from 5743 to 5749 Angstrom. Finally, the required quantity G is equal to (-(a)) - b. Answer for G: -1.315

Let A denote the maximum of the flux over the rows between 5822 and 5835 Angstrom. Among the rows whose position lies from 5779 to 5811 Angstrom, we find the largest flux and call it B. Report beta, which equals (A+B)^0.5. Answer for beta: 1.96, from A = 1.78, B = 2.05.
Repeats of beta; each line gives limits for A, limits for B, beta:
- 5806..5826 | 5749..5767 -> 1.91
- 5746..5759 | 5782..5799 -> 1.81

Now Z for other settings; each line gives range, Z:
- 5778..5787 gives -0.44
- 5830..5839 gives -0.44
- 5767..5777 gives -0.41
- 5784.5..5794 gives -0.46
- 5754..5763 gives -0.42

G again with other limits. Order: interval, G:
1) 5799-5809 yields -1.960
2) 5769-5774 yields -2.085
